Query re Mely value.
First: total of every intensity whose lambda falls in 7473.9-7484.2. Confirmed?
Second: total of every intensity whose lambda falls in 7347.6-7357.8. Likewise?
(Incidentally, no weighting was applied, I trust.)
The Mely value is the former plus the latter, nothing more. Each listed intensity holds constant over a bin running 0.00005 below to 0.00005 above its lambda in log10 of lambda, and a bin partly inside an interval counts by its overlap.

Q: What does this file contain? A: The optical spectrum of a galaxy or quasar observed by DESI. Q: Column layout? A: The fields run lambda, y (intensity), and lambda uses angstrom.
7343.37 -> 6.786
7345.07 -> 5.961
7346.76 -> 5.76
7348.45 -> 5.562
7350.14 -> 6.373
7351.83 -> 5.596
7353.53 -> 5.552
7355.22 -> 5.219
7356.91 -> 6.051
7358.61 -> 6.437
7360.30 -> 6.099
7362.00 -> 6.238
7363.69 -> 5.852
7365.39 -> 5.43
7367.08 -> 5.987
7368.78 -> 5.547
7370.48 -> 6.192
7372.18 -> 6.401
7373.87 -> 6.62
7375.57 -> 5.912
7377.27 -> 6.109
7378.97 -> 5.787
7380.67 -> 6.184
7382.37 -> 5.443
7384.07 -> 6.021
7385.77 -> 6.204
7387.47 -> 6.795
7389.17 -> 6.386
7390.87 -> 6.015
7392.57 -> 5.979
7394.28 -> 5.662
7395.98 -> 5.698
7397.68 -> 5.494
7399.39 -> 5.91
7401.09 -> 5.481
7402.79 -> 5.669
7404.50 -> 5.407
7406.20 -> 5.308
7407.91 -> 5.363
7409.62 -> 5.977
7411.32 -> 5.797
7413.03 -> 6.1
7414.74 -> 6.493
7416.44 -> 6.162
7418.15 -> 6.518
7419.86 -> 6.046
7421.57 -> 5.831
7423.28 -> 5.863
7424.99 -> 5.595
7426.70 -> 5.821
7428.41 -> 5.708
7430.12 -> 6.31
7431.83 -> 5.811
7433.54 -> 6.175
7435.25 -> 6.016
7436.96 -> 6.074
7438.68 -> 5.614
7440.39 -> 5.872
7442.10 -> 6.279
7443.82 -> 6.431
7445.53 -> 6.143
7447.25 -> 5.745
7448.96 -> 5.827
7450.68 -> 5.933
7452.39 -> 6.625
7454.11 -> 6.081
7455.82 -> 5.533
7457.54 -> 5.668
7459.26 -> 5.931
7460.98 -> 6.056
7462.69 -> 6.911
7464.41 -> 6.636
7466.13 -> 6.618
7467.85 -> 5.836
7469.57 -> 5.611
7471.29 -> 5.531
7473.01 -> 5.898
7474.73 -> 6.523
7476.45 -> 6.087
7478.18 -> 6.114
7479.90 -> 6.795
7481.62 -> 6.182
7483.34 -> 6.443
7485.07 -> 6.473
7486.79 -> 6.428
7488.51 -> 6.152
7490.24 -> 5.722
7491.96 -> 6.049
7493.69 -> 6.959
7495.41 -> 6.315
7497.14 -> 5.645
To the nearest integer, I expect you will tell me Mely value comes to 72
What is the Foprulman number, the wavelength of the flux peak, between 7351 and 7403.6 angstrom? 7387.47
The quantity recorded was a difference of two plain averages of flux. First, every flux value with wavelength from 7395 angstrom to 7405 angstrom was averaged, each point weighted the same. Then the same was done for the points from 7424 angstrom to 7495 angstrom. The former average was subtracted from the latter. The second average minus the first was 0.49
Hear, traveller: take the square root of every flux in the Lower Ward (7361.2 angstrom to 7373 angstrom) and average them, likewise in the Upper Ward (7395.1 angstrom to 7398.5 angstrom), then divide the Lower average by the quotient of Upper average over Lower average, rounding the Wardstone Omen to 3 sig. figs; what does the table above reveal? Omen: 2.51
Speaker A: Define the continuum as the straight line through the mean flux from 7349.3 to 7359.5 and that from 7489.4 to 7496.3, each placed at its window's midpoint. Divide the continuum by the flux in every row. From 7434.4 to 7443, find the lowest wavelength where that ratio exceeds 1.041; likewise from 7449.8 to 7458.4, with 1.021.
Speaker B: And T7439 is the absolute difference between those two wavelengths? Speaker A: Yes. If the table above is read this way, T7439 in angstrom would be 12.0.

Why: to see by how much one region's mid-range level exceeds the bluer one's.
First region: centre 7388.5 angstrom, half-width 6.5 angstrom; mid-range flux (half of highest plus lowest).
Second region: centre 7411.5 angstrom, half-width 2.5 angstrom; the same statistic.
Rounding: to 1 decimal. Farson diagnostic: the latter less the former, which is -0.2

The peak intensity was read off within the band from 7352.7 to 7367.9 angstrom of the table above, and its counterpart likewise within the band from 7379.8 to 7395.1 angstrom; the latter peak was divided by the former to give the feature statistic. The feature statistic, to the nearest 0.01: 1.06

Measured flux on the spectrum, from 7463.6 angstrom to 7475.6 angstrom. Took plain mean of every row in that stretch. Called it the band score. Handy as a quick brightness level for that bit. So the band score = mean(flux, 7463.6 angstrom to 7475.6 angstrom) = 6.09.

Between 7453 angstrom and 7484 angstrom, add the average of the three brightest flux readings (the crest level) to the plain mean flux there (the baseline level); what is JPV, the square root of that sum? 3.59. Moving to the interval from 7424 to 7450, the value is 3.51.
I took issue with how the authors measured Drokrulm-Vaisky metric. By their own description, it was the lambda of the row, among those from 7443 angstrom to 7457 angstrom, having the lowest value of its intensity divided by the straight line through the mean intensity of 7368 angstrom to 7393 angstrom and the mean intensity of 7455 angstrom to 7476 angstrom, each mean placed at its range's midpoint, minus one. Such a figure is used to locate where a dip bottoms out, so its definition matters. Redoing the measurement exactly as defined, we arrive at 7455.82 angstrom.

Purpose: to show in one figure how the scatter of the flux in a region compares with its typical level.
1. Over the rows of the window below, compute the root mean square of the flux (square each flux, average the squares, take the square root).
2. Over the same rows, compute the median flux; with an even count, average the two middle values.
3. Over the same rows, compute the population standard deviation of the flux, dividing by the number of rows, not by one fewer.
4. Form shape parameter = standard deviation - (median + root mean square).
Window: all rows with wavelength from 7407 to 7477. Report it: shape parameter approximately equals -11.7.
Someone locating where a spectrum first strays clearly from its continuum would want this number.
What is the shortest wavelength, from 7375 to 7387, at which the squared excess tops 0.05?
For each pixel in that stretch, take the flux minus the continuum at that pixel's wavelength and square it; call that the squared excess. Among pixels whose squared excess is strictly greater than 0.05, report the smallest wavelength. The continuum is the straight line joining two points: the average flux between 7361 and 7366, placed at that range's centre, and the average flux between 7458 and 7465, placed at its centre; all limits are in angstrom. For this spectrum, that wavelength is 7380.67 angstrom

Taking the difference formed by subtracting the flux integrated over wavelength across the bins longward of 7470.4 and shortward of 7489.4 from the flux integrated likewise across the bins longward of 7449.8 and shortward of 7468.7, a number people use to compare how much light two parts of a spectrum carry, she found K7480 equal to -2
